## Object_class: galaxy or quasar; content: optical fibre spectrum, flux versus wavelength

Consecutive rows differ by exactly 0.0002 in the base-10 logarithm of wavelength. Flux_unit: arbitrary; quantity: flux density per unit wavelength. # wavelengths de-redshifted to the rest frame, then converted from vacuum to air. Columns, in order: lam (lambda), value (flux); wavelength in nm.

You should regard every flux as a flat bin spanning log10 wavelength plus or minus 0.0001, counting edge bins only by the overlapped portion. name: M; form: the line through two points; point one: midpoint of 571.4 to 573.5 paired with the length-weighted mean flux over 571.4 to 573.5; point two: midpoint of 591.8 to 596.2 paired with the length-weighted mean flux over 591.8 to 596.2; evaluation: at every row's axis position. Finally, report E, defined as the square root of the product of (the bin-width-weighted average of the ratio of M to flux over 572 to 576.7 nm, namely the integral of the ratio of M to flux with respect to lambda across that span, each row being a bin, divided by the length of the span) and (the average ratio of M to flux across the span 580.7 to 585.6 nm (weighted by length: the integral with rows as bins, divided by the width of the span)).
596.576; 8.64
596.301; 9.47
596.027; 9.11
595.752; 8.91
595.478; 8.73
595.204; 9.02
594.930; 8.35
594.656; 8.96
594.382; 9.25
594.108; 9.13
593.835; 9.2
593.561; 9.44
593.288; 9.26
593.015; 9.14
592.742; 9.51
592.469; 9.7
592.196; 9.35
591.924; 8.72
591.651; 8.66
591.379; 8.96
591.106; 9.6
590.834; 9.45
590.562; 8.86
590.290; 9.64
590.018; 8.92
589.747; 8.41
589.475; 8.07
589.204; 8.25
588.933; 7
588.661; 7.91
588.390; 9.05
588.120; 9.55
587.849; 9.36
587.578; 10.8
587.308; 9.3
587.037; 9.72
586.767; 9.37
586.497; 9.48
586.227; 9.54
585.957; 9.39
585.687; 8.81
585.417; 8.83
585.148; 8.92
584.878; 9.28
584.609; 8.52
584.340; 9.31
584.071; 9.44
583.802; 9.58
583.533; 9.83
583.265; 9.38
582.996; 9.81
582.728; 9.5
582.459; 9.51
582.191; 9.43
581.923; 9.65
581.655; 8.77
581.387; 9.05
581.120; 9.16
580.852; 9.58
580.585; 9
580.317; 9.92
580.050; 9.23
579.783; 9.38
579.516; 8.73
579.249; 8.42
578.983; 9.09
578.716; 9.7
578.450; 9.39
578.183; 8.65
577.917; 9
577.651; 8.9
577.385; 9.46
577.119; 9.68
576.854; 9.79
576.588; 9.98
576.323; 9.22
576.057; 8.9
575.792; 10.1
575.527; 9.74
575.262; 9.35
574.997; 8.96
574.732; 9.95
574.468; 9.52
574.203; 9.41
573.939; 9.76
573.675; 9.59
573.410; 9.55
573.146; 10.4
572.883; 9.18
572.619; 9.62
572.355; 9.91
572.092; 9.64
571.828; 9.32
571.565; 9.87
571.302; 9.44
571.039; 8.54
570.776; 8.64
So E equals 1.01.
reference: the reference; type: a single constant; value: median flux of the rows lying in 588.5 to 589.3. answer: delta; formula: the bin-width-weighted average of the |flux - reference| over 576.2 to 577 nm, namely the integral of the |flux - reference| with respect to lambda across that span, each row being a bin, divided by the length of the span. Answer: 1.8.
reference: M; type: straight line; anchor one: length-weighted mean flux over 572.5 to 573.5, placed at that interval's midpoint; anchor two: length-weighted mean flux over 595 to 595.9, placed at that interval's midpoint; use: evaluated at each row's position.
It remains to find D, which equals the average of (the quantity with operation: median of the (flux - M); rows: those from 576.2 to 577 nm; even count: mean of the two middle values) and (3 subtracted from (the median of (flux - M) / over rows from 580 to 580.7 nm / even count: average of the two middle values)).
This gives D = -1.48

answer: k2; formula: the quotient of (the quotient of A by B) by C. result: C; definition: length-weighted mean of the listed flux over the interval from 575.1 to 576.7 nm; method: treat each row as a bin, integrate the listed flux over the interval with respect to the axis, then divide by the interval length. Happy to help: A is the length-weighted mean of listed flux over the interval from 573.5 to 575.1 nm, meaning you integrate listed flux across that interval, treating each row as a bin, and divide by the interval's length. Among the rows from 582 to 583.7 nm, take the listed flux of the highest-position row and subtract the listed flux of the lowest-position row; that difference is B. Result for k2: 3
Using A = 9.5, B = 0.4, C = 9.53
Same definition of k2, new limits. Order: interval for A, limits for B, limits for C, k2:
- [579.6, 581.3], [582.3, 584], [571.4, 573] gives 14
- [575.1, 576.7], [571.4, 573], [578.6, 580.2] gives -2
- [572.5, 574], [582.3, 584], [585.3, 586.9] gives 15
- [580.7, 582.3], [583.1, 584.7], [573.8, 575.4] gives -1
